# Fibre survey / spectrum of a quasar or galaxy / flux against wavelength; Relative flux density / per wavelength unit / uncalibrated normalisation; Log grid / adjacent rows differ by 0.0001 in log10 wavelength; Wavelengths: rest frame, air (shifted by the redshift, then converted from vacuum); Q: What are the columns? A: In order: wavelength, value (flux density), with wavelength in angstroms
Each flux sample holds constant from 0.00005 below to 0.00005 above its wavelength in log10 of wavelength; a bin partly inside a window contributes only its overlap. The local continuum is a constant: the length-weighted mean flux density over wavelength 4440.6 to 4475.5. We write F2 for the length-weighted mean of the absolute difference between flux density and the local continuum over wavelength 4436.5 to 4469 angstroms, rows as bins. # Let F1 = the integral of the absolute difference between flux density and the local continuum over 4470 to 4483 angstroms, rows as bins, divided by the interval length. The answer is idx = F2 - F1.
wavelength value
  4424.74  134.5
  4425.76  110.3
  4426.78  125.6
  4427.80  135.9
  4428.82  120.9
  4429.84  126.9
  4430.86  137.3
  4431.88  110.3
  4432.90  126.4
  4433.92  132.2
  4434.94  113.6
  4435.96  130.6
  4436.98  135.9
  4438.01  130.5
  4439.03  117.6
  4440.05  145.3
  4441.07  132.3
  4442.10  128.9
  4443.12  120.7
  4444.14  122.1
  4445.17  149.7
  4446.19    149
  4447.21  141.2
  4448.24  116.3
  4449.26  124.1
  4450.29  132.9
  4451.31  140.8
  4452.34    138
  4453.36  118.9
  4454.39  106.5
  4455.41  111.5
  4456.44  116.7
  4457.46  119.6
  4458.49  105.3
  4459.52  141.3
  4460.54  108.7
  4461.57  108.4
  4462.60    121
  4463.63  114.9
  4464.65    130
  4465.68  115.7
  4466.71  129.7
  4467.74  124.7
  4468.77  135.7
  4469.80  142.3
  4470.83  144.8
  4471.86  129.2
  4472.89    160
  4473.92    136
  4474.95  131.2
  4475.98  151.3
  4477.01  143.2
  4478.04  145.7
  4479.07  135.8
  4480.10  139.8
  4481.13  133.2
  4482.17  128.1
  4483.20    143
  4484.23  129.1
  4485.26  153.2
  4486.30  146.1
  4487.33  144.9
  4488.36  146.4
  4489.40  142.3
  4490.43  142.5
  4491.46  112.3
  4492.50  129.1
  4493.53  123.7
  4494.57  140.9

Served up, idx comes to -1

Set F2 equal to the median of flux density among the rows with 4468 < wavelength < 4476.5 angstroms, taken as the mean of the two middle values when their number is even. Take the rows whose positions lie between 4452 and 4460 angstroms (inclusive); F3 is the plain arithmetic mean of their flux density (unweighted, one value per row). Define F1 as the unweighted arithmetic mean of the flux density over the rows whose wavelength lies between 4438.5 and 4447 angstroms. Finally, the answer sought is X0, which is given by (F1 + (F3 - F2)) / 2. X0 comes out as 57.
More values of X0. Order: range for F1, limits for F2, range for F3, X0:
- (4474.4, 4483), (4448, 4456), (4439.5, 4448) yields 77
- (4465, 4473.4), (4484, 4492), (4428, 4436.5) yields 58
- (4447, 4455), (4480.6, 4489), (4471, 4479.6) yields 62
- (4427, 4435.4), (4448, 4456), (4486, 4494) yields 70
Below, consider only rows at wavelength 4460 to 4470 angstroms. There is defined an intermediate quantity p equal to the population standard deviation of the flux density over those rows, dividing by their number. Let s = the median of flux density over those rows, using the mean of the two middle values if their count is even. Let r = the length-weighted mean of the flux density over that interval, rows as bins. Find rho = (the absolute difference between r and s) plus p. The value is 11.1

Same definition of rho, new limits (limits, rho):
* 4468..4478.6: 10.1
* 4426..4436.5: 9.4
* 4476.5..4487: 9.2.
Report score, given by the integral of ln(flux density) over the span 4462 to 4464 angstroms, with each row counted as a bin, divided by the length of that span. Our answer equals 4.76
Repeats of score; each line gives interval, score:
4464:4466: 4.82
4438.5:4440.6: 4.89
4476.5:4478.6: 4.98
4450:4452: 4.92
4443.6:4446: 4.92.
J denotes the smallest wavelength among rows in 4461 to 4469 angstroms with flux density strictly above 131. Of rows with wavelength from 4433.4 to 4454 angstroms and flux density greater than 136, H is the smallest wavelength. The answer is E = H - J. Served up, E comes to -28.7 angstroms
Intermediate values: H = 4440.05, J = 4468.77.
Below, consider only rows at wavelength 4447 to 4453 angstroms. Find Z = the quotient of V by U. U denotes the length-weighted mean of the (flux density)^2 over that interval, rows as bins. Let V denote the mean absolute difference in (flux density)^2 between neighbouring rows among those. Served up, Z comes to 0.16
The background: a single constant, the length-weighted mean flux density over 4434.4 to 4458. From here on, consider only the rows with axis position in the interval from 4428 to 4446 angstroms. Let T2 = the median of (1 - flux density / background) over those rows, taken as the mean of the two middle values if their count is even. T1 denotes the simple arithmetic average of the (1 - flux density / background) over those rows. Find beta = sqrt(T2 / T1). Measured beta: 1.60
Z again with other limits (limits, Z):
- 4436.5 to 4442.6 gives 0.19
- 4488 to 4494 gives 0.16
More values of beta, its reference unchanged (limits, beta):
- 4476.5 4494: 1.22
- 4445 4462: 1.76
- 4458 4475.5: 2.69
